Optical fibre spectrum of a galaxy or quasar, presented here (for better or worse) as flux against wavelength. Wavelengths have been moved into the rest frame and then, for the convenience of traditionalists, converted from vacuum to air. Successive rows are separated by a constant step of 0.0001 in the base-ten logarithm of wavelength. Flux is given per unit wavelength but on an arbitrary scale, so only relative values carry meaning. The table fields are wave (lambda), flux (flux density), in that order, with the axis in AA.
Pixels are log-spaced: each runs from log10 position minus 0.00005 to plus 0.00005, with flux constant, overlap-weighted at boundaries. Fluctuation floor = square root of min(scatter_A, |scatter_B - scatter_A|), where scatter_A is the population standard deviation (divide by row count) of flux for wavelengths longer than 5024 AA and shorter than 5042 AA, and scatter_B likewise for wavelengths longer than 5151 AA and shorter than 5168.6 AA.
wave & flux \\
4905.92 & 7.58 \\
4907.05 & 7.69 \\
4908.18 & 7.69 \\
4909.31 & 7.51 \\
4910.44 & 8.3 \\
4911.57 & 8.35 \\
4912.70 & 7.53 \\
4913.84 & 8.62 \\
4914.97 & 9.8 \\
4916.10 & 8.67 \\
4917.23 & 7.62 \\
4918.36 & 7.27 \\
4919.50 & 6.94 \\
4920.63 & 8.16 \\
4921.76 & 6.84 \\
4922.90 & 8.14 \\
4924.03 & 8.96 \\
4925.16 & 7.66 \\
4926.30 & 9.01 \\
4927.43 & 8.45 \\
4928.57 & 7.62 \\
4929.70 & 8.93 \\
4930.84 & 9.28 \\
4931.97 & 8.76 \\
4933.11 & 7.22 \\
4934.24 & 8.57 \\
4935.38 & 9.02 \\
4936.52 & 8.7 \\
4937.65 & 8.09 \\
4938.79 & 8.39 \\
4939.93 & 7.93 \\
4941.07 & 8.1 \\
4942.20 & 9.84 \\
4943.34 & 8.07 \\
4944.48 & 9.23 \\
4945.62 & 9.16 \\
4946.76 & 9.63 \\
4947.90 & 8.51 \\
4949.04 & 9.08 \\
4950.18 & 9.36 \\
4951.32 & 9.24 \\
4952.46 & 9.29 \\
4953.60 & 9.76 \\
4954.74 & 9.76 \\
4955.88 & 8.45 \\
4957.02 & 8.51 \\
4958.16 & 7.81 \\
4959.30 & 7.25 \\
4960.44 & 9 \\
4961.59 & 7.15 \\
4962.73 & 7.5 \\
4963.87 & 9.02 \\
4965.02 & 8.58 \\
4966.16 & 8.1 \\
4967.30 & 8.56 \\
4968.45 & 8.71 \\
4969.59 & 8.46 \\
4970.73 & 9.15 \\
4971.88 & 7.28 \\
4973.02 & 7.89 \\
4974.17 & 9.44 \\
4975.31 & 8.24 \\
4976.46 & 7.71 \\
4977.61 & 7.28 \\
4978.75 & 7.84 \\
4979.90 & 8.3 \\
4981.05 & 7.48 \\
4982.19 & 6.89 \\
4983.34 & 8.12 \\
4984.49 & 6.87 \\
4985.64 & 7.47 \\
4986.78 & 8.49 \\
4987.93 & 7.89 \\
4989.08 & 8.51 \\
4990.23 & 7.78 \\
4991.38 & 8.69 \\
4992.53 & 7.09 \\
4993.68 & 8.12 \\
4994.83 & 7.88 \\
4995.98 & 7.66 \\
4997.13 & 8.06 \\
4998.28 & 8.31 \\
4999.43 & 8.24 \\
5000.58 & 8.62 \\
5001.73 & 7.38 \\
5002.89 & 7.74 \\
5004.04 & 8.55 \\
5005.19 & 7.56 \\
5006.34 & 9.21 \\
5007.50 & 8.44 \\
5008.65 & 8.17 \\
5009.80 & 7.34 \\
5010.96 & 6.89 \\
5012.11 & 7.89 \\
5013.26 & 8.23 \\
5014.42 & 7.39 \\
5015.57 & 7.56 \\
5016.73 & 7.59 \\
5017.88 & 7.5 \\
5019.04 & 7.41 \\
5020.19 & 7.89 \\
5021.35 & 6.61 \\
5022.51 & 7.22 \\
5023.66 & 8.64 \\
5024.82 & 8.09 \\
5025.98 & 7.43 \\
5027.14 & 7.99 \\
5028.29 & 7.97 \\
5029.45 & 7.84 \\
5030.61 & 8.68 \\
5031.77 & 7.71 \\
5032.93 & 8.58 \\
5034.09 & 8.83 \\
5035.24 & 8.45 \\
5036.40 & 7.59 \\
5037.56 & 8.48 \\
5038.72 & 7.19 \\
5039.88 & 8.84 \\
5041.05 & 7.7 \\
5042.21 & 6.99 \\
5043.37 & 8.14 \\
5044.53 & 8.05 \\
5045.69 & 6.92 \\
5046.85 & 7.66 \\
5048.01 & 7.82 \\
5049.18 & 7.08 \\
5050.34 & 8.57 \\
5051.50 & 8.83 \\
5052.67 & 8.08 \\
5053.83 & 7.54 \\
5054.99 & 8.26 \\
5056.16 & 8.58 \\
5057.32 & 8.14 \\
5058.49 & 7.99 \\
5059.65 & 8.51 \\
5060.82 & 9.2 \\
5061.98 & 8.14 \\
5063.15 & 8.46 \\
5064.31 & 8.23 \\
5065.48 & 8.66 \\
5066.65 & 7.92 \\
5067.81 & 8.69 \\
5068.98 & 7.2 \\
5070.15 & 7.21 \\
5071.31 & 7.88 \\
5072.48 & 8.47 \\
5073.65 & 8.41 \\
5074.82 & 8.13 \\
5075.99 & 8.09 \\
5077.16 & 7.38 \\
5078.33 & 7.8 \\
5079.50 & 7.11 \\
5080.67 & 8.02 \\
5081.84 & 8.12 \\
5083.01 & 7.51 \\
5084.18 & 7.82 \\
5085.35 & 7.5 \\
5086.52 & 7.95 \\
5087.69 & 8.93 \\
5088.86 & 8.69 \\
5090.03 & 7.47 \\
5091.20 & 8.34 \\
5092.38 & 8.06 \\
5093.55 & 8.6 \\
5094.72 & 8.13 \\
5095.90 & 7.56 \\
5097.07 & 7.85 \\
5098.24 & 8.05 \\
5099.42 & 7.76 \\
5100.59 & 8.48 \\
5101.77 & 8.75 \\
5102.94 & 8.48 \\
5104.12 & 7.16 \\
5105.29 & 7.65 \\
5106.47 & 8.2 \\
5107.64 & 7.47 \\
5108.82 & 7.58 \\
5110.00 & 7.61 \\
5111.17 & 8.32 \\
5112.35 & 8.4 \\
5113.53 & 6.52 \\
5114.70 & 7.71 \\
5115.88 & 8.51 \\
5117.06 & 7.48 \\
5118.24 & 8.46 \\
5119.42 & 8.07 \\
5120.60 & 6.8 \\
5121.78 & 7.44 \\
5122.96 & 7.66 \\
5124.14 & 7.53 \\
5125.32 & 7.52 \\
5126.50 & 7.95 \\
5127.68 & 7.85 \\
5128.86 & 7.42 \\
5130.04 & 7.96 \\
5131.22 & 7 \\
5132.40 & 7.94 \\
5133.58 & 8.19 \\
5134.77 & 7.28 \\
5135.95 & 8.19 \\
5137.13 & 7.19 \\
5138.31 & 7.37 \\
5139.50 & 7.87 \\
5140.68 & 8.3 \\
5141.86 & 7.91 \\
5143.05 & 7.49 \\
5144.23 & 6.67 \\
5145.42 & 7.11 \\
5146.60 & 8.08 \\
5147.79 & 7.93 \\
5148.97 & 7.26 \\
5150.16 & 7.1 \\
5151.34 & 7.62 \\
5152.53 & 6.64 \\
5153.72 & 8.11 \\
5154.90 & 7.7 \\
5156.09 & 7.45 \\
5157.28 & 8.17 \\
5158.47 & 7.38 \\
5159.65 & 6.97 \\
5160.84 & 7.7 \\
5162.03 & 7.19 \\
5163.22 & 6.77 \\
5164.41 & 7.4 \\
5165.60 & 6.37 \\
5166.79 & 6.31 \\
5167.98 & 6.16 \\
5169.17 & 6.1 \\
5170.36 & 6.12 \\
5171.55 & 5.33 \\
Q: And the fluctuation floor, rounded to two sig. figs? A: 0.33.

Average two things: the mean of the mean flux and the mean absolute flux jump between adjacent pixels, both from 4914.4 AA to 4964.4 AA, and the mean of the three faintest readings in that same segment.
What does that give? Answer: 5.81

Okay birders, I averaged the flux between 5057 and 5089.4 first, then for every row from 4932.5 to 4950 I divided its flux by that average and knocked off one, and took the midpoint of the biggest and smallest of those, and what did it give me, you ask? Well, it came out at 0.056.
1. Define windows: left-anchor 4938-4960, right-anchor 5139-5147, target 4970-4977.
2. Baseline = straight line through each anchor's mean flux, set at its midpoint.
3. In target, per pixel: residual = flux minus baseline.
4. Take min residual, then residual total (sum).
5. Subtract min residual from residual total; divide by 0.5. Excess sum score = -1.7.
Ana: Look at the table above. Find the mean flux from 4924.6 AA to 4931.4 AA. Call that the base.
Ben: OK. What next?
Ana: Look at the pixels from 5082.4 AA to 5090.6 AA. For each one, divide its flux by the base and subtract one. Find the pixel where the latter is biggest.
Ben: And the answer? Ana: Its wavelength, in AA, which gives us 5087.69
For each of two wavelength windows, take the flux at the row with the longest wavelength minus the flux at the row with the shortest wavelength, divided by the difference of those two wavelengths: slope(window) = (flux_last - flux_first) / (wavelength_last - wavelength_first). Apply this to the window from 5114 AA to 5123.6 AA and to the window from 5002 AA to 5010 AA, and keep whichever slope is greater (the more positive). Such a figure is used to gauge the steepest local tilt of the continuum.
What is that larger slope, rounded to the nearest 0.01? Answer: -0.01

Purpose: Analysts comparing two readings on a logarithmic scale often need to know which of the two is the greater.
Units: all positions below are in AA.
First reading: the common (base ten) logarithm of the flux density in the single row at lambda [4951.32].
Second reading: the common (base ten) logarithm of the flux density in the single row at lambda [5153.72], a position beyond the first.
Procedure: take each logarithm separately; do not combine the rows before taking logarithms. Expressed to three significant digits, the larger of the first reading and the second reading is 0.966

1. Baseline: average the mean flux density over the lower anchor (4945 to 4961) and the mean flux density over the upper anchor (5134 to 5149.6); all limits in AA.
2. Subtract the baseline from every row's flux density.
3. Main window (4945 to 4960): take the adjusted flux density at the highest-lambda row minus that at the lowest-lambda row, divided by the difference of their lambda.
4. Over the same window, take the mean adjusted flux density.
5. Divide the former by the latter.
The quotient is -0.2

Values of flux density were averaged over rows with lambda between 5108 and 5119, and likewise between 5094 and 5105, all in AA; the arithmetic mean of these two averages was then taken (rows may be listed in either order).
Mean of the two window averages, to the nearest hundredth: 7.93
